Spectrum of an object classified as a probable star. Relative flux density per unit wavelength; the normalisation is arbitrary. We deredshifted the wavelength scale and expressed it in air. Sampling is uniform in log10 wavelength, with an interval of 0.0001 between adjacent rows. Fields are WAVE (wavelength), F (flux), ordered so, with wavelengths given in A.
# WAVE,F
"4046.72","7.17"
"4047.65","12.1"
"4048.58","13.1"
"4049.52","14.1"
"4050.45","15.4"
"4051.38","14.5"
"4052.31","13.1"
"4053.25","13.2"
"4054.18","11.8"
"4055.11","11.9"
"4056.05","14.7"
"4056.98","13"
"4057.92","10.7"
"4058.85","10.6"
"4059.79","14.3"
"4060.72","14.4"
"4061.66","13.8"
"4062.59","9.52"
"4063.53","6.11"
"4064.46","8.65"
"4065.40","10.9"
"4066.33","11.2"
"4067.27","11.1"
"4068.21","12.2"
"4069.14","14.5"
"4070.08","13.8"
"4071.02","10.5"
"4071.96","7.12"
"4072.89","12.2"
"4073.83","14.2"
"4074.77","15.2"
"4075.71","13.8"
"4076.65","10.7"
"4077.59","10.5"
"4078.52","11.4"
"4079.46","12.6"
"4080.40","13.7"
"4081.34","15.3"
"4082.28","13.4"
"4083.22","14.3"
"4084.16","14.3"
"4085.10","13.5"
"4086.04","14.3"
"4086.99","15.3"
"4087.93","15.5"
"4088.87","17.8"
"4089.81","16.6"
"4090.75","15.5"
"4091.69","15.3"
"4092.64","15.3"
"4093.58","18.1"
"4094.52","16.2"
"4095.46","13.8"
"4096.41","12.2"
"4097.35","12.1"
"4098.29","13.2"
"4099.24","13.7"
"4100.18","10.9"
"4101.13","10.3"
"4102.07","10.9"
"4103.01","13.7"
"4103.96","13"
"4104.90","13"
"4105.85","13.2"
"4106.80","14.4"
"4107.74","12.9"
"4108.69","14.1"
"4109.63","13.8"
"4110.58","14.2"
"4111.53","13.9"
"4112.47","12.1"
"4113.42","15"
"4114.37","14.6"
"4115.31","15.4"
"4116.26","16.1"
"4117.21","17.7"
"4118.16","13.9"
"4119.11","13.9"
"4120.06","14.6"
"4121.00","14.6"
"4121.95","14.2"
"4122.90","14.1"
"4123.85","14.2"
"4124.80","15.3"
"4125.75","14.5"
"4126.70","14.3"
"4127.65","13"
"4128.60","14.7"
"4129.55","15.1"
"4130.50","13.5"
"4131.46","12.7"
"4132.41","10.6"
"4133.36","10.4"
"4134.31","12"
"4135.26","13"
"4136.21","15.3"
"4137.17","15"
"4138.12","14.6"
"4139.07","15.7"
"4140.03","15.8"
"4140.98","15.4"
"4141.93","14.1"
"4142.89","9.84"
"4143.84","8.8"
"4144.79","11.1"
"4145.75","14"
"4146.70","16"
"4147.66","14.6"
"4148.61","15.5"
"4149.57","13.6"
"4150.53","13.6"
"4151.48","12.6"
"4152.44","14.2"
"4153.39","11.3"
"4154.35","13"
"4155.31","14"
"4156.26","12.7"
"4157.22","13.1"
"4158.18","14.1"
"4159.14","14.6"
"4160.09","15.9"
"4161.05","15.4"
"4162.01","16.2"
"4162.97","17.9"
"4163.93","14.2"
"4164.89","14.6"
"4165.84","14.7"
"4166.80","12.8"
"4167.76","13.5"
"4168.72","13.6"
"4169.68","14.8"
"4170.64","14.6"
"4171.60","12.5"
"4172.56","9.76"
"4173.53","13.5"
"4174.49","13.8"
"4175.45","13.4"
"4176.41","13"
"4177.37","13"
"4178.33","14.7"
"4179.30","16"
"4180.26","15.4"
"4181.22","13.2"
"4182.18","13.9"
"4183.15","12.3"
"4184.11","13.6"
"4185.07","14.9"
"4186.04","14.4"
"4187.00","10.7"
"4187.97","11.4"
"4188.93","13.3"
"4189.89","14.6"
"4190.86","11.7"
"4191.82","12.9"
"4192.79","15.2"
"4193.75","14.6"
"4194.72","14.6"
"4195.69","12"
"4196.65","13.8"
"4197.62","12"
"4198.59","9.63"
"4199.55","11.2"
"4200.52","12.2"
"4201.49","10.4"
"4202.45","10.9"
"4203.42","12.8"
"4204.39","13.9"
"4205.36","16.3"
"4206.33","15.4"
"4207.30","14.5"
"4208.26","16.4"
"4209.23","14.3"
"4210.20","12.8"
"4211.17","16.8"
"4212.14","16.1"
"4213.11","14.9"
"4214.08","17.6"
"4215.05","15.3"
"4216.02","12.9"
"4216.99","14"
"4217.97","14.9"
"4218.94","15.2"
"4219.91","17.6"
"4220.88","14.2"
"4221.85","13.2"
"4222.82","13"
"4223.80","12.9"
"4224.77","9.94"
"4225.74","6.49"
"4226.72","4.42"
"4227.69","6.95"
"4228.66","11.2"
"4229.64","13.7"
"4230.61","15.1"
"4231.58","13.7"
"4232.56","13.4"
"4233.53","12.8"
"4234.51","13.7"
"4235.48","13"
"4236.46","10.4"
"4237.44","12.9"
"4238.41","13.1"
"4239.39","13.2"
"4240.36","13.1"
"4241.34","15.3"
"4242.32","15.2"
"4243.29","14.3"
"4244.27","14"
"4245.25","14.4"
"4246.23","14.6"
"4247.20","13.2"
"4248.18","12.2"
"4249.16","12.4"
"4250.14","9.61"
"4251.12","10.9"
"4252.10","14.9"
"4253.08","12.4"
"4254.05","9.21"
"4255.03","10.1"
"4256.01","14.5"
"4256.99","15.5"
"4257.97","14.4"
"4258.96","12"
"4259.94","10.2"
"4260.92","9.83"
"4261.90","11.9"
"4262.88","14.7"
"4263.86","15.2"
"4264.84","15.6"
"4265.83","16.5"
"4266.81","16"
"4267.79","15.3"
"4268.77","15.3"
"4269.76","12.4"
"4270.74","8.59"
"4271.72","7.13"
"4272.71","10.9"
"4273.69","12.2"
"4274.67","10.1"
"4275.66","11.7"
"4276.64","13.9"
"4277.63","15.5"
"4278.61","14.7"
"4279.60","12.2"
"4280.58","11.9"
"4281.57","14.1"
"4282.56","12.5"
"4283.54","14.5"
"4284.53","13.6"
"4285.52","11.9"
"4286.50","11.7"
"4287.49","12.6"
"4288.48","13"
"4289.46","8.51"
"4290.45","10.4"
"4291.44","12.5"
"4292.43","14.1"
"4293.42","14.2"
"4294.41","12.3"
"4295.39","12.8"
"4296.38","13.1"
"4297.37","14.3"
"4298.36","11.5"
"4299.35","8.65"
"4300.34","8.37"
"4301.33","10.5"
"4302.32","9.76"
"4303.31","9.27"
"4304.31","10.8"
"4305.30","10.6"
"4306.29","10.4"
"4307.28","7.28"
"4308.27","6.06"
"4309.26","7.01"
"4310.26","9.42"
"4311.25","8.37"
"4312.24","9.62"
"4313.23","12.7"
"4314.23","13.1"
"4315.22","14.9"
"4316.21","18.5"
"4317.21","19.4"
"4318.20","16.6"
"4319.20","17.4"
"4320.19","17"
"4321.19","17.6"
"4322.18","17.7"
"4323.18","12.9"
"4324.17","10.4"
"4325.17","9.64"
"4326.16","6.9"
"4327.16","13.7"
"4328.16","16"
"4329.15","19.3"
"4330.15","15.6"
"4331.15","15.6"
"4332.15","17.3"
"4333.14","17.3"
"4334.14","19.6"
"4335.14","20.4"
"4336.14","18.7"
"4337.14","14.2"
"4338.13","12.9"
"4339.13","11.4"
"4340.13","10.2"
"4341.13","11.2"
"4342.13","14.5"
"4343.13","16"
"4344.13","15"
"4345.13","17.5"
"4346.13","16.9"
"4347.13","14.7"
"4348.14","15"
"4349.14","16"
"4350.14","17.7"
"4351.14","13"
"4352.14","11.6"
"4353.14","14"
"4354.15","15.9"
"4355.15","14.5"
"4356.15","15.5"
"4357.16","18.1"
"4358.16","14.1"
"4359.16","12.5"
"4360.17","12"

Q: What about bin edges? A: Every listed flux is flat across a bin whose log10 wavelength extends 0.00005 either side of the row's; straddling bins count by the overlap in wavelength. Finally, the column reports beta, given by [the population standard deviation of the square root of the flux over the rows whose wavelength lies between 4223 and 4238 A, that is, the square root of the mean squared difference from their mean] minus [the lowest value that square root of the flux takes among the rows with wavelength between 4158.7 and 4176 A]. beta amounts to -2.62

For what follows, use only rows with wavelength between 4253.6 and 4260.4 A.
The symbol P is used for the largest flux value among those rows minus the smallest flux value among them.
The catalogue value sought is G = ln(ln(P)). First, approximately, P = 6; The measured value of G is 0.61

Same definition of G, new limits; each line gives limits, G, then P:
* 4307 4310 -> -1.62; 1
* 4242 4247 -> -1.70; 1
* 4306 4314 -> 0.64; 7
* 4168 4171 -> -1.70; 1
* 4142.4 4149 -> 0.68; 7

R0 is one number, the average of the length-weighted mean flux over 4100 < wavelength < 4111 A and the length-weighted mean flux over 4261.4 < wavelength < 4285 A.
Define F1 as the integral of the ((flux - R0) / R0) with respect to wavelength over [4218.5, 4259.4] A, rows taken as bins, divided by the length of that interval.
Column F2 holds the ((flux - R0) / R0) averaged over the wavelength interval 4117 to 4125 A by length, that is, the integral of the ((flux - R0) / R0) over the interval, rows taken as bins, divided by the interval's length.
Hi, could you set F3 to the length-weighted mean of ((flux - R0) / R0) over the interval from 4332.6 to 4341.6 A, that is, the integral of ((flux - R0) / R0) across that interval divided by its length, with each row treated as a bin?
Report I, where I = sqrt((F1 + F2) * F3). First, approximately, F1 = -0.03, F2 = 0.12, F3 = 0.159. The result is 0.12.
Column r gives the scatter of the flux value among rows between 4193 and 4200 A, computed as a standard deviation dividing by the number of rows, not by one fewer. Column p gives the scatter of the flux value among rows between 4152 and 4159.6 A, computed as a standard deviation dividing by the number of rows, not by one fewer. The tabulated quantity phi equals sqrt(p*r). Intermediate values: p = 1.0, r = 1.7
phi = 1.3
